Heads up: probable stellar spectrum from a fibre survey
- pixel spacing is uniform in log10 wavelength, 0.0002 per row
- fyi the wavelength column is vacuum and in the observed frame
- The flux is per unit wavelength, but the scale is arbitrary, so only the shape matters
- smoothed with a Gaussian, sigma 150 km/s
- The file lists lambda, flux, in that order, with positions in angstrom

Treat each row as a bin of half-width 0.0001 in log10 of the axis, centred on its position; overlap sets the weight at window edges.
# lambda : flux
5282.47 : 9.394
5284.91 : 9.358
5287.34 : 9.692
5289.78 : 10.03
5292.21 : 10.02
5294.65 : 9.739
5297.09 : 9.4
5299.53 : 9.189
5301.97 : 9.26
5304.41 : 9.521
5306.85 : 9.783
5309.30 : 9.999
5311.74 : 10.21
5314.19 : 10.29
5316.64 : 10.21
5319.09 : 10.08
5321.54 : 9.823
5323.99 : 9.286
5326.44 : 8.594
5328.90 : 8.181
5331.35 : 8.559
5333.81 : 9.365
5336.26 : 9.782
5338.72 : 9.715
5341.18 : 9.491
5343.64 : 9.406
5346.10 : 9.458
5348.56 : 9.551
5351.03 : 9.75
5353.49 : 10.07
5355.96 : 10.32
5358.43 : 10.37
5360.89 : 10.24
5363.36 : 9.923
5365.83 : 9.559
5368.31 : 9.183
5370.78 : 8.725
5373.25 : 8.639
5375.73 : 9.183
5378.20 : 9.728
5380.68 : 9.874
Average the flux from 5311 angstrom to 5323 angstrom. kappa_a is 10.1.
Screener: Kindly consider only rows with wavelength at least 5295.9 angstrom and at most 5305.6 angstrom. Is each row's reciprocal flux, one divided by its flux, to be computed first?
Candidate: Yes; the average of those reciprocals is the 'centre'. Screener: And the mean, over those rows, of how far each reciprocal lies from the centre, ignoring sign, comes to 0.0014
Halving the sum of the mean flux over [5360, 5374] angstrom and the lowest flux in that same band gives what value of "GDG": 9.01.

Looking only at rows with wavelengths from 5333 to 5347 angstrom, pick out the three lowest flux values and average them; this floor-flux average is 9.4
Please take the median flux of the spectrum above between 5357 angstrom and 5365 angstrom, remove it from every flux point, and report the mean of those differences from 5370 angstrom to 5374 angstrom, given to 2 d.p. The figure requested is -1.56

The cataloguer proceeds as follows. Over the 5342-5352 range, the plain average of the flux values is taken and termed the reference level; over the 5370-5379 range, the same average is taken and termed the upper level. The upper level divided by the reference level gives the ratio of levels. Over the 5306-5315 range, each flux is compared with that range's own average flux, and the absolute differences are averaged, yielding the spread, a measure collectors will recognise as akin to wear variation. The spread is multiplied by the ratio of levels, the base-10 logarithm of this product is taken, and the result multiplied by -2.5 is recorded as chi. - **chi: 1.9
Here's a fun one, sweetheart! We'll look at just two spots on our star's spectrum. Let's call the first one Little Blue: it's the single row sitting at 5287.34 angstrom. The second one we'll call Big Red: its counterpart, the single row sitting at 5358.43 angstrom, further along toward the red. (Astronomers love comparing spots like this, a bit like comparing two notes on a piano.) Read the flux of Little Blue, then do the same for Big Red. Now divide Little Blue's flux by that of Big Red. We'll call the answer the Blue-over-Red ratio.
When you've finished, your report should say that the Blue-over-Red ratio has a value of 0.93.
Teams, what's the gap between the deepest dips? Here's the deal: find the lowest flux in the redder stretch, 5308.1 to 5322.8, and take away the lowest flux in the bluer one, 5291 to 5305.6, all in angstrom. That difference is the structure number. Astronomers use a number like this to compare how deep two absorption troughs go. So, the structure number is 0.63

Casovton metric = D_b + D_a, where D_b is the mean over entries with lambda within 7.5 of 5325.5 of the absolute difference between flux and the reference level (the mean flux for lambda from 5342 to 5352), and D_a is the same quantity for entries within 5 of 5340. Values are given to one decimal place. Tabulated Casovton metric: 0.9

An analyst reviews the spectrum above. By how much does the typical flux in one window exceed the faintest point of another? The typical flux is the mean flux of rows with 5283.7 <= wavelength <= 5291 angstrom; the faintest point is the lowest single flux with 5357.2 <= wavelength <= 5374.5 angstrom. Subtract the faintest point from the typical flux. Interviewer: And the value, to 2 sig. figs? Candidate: 1.1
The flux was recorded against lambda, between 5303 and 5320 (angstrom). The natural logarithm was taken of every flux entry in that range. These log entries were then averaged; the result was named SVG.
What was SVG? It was 2.30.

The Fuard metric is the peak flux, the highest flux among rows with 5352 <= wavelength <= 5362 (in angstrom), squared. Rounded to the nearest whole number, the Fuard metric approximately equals 108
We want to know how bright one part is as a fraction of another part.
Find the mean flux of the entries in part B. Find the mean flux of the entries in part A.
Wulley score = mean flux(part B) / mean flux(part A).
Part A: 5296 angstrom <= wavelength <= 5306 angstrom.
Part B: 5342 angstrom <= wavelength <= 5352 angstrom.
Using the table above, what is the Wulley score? 1.02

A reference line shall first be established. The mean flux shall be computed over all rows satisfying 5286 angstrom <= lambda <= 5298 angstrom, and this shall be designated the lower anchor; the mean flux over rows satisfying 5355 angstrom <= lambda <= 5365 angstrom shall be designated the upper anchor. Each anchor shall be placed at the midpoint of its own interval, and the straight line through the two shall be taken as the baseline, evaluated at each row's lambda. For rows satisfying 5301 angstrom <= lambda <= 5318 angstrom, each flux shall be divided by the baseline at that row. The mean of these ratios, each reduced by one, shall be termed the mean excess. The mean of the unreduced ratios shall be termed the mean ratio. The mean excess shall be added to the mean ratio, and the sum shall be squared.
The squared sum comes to 1.0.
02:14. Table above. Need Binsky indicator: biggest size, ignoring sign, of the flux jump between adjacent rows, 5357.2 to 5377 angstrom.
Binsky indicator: 0.54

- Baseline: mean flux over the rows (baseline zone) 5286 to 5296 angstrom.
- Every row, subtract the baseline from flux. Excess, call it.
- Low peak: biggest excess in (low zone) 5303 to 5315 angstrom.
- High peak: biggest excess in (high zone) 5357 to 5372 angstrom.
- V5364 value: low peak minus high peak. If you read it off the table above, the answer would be -0.1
